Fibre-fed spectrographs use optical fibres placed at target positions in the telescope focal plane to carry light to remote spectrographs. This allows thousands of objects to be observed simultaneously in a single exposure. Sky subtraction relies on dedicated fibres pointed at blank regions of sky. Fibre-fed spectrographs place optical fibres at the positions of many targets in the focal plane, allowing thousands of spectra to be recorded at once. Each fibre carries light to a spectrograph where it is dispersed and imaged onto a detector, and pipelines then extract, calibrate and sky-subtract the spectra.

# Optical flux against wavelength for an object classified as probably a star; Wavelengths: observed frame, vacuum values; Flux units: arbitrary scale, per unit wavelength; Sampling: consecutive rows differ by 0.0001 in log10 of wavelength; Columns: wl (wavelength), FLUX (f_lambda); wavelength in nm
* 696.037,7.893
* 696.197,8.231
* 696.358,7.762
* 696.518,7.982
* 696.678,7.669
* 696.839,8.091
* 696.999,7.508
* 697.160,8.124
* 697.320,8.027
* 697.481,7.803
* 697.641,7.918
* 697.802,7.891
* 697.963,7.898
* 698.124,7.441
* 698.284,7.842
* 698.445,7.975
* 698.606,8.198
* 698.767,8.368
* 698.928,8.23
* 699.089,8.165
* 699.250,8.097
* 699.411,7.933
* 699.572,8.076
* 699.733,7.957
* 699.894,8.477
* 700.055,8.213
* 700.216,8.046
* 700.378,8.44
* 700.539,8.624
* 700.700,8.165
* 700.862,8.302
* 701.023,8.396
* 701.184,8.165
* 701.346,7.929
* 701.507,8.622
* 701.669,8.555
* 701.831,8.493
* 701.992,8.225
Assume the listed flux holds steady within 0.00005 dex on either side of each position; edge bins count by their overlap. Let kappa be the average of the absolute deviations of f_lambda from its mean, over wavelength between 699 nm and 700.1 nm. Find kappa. 0.132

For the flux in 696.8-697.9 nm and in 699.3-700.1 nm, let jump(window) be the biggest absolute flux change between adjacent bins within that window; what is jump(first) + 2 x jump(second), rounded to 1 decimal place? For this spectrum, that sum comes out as 1.7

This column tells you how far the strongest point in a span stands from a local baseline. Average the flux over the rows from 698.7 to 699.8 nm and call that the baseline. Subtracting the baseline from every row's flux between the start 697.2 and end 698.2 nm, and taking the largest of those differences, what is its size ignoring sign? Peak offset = 0.1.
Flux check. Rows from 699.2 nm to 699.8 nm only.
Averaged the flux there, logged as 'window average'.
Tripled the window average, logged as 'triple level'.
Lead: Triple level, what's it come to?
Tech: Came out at 24.0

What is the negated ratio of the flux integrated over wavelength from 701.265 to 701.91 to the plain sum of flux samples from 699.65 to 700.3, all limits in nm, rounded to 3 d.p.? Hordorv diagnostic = -0.166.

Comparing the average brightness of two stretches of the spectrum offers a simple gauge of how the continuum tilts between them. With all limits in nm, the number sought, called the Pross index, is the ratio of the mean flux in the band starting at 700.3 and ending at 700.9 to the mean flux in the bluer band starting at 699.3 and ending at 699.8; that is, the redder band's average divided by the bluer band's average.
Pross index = 1.05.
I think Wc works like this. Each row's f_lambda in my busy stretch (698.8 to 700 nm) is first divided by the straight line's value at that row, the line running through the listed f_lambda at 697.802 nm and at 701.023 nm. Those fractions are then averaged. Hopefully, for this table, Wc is 1.00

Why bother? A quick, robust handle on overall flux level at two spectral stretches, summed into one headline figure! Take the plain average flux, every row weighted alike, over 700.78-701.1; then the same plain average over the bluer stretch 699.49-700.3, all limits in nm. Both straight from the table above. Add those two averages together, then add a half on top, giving 17.0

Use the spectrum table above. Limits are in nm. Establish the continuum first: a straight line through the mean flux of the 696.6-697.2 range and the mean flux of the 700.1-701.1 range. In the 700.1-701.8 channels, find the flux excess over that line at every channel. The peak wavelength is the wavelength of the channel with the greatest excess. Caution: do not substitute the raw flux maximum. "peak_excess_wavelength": 700.539 nm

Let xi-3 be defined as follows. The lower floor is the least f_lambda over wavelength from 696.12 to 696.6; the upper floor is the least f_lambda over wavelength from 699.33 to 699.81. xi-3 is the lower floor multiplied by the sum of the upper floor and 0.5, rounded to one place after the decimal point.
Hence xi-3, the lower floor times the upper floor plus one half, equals 65.5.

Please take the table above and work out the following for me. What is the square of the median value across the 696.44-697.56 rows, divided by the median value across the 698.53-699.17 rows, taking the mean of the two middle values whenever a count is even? 7.8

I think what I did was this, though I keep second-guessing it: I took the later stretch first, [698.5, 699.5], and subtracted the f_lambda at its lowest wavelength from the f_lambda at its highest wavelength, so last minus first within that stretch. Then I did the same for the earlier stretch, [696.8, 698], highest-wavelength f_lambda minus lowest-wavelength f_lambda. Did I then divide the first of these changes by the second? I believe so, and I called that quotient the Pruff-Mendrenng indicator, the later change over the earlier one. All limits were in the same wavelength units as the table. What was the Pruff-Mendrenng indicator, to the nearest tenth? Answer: 1.4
